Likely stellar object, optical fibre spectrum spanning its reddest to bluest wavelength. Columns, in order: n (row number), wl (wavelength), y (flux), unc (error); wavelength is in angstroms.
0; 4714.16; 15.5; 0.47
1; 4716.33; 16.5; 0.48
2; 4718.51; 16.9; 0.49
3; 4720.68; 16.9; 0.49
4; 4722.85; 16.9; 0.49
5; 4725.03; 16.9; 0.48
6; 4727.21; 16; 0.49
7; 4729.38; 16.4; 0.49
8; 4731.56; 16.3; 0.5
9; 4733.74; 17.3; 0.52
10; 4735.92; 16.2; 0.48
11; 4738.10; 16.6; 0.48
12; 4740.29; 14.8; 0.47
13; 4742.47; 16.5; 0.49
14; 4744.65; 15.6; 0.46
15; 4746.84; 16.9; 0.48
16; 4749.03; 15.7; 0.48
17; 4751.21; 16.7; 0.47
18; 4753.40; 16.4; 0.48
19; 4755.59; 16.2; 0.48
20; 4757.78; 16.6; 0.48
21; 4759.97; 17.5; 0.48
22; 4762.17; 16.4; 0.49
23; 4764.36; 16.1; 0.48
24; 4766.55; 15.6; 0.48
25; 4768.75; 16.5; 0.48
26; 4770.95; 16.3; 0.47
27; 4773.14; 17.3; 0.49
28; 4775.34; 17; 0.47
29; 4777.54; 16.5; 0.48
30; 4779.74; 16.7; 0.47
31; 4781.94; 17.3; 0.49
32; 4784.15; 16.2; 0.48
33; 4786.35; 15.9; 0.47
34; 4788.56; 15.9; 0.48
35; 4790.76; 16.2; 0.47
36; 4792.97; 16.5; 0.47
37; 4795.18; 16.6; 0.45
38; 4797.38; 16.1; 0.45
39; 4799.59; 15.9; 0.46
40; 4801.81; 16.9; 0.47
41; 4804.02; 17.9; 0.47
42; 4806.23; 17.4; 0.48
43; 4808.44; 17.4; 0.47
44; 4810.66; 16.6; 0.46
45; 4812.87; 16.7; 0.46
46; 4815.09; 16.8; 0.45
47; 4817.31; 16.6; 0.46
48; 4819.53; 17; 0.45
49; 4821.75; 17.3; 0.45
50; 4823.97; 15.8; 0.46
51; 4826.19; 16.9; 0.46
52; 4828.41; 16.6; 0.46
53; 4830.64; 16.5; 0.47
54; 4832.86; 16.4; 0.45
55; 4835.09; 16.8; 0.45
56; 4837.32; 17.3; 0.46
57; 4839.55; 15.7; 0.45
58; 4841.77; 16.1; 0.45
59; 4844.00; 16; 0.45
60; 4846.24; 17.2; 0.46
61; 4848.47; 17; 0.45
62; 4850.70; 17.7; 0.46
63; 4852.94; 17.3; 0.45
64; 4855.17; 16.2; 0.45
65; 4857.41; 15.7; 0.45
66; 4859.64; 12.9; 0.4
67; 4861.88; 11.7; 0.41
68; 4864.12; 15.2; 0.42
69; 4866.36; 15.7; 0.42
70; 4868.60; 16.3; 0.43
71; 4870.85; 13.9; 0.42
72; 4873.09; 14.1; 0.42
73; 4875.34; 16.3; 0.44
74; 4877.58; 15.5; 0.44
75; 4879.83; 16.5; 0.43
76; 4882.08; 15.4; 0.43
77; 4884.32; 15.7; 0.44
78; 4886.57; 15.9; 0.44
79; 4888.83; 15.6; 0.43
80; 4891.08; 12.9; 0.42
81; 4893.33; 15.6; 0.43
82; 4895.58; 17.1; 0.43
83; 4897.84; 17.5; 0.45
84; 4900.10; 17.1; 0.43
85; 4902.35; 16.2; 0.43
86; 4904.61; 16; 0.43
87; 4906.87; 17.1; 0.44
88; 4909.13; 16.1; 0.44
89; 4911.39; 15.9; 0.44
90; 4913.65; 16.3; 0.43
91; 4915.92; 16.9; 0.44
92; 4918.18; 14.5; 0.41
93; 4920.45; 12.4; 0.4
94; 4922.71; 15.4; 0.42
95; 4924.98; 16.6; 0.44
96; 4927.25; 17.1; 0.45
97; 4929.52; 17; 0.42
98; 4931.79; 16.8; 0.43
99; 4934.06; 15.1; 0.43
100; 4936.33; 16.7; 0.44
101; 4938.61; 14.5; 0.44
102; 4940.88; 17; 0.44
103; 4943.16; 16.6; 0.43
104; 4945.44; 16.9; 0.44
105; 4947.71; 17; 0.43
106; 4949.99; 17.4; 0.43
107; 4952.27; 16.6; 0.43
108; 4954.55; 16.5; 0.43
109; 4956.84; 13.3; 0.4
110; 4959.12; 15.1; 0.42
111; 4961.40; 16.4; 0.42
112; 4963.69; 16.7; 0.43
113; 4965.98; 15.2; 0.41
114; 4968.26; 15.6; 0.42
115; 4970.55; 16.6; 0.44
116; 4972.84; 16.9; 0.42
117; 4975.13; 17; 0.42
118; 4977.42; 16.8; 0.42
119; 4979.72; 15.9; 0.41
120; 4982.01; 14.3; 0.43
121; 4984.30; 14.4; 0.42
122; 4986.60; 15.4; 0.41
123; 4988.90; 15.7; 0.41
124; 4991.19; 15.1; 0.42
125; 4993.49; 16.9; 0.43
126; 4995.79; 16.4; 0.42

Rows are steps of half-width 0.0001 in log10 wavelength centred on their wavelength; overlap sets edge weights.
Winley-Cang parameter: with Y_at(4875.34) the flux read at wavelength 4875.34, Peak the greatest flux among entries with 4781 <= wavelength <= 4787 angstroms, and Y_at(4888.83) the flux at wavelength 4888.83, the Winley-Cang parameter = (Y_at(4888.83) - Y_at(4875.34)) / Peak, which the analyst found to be -0.04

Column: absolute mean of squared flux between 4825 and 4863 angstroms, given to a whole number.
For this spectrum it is 262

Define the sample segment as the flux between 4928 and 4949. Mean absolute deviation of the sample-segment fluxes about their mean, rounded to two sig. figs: 0.71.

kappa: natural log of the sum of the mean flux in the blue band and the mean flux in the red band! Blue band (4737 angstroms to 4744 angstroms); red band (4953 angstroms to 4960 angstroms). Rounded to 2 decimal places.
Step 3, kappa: 3.43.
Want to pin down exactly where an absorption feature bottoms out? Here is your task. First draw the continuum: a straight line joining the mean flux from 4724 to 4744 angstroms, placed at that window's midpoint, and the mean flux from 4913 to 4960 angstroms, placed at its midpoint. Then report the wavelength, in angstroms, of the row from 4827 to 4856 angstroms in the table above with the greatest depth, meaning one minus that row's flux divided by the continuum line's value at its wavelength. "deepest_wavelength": 4839.55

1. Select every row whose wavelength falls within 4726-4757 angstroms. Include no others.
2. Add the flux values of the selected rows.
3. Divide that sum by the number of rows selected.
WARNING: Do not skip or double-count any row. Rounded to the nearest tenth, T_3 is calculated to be 16.3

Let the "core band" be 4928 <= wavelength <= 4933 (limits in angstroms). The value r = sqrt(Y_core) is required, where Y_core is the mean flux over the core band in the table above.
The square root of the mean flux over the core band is 4.11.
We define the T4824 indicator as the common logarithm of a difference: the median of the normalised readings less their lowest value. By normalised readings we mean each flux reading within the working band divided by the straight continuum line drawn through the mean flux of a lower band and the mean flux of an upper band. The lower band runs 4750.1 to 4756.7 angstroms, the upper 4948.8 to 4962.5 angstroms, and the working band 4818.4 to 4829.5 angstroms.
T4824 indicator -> -1.2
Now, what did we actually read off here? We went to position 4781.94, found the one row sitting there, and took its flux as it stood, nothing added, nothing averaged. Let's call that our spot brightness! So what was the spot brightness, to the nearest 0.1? 17.3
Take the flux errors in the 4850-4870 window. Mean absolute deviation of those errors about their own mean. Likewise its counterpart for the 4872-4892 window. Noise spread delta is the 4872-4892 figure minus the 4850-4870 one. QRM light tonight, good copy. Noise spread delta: -0.011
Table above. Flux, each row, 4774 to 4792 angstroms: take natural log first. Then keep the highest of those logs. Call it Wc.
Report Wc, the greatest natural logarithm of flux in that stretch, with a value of 2.85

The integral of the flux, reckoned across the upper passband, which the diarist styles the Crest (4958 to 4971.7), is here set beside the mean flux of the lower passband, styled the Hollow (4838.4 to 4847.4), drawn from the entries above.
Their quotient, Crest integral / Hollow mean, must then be 13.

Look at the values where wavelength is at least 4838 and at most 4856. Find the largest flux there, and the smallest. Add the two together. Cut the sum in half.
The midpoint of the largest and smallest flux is 16.7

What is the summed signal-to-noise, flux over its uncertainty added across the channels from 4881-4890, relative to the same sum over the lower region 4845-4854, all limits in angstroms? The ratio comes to 0.95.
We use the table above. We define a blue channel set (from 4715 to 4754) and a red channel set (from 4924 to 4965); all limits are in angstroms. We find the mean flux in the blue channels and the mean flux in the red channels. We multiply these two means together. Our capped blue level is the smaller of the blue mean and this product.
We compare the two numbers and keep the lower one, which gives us 16.4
